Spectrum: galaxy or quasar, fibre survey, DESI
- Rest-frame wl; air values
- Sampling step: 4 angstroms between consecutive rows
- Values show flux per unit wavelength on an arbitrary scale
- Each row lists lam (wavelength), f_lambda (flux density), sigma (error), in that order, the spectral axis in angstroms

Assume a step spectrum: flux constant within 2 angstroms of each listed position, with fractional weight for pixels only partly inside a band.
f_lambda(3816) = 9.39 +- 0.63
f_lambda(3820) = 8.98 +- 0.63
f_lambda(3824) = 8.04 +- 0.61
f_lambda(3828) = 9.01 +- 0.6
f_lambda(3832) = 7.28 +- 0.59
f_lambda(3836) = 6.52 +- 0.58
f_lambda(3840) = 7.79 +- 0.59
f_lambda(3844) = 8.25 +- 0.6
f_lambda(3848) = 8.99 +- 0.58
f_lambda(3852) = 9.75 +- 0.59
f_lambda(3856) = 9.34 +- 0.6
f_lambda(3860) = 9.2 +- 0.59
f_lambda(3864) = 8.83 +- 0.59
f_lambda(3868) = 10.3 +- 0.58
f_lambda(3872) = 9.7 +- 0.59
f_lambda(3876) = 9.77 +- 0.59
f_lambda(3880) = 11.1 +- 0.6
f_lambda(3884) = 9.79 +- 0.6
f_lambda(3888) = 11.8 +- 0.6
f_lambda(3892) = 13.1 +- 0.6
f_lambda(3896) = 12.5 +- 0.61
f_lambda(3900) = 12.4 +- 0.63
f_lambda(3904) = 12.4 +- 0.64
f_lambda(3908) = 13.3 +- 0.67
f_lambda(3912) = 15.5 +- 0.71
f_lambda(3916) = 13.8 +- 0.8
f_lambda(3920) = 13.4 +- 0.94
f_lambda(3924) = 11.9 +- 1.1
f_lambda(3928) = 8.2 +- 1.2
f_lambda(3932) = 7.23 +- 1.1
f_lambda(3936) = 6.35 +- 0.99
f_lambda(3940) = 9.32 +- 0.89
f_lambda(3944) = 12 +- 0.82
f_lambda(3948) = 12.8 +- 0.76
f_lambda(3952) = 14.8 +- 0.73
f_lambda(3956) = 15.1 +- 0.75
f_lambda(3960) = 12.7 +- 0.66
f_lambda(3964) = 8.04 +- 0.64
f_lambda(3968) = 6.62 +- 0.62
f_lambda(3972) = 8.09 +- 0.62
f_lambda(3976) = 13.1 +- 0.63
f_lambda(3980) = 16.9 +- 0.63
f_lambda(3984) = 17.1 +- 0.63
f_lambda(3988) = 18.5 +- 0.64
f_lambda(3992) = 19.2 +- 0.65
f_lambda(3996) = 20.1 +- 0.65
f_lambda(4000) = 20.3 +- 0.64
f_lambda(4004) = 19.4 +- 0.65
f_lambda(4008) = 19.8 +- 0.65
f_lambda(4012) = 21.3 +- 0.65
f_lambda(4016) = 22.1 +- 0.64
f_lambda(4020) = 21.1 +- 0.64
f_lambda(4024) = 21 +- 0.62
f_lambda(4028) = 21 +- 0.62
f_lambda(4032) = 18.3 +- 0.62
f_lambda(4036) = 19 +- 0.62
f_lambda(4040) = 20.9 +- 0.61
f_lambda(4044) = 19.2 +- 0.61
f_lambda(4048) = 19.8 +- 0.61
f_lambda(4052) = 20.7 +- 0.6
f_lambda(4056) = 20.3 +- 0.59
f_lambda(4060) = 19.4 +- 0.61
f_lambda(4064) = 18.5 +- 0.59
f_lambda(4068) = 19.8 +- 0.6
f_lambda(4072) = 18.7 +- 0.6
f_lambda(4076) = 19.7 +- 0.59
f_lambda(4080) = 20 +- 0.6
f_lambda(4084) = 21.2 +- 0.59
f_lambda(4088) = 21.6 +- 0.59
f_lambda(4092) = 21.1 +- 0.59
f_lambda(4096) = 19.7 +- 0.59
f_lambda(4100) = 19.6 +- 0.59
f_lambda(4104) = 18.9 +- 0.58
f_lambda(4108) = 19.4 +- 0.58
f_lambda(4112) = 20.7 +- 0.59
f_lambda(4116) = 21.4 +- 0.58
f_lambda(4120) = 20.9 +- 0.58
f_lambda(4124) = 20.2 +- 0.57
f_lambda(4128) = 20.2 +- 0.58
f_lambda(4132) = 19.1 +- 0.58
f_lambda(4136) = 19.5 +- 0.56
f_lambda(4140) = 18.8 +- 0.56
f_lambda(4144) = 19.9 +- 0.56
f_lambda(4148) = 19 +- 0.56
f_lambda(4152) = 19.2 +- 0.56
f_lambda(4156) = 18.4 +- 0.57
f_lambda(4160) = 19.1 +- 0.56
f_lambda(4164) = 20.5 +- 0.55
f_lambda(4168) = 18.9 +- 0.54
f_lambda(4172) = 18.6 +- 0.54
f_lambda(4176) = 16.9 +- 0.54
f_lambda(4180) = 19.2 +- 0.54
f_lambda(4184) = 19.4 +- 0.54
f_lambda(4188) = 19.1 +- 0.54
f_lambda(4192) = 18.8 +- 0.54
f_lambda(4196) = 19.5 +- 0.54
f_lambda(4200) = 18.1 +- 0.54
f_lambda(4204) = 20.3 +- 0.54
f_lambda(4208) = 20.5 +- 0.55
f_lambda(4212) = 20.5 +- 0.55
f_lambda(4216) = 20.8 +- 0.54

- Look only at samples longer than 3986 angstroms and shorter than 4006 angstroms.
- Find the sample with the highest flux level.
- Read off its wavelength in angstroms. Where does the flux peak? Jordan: 4000 angstroms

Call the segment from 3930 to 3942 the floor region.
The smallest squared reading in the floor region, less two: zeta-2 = 38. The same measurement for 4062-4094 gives 340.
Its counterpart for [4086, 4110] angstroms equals 355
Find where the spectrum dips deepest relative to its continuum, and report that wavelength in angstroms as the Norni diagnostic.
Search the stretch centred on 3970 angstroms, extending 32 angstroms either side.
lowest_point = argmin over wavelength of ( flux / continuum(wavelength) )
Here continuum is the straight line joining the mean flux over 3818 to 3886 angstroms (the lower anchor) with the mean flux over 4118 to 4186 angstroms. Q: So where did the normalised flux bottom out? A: 3968 angstroms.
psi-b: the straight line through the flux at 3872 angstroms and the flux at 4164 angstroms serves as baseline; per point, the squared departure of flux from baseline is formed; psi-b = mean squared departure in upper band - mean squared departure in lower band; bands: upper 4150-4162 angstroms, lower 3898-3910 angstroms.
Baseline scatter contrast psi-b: -2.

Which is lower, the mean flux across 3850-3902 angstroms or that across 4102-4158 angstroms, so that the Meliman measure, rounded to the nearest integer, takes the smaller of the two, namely 11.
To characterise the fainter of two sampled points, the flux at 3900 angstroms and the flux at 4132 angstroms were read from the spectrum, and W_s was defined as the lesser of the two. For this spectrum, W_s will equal 12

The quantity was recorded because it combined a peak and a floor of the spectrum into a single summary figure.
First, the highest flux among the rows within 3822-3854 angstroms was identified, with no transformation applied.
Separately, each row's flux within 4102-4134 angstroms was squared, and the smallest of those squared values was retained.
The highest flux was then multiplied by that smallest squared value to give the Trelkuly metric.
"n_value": 3483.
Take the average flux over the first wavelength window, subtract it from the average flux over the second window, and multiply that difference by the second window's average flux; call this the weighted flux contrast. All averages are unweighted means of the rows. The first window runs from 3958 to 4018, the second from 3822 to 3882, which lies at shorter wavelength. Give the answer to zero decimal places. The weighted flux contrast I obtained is -65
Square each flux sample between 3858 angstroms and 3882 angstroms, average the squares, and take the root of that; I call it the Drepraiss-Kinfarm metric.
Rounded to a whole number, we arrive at 10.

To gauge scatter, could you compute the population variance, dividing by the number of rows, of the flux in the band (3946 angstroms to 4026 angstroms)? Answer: 22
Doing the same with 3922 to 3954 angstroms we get 8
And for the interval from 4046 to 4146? 1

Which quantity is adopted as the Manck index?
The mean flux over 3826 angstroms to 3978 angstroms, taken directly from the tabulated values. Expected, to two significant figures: 11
